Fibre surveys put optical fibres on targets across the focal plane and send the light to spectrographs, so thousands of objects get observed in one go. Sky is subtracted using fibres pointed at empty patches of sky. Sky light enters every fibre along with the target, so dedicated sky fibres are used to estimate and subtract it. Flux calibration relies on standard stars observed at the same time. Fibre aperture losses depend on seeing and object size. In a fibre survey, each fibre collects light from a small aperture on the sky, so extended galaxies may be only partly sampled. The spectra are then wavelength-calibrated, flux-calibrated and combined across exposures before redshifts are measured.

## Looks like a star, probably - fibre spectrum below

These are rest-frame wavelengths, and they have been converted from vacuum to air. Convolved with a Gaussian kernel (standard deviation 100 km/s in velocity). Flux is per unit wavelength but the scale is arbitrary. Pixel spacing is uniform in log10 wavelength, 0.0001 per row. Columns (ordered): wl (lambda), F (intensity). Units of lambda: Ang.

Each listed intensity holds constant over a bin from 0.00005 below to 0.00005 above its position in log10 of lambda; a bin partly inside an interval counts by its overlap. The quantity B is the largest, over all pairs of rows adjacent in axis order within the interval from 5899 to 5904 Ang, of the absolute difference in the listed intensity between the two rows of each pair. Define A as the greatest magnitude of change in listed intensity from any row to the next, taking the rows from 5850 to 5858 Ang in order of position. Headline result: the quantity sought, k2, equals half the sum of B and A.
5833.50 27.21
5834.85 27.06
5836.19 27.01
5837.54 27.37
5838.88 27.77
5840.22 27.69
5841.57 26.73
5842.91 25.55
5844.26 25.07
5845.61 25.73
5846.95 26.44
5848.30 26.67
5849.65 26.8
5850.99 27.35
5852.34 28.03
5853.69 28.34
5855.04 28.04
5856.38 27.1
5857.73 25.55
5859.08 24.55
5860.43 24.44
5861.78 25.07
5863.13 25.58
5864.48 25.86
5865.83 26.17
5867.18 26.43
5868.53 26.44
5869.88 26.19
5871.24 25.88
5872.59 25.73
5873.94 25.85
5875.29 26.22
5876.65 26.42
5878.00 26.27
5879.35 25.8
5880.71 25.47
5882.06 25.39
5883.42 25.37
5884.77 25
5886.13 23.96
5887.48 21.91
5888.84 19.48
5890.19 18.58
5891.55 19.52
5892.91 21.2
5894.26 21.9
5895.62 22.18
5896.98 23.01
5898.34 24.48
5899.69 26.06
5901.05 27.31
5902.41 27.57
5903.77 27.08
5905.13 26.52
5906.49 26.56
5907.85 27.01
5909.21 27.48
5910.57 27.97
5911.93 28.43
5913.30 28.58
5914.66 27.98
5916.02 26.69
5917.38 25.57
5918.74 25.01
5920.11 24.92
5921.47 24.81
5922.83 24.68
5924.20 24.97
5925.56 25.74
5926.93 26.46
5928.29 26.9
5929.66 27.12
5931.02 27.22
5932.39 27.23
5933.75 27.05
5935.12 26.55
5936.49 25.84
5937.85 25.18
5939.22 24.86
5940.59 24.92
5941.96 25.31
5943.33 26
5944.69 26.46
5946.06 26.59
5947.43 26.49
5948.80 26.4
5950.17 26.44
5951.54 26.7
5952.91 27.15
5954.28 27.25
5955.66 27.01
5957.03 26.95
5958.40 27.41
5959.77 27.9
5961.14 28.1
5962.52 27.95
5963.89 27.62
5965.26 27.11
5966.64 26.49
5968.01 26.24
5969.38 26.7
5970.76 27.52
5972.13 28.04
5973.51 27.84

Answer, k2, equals 1.40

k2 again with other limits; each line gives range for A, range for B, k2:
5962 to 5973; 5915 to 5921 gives 0.97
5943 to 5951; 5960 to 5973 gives 0.64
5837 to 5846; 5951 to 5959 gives 0.82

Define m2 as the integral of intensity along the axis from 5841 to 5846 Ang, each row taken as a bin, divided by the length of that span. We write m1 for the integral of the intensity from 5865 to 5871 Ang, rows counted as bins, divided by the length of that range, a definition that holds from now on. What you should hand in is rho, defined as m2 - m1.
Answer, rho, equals -1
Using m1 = 26.2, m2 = 25.7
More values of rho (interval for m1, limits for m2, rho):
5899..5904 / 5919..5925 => -2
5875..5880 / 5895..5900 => -2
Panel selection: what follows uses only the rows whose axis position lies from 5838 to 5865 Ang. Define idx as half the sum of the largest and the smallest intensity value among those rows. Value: 26.4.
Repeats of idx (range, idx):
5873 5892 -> 22.5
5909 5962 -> 26.6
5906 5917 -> 27.6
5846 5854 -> 27.4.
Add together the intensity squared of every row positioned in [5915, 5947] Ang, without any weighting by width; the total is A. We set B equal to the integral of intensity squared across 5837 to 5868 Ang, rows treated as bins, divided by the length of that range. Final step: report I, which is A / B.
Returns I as 22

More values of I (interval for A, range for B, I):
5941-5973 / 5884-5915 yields 27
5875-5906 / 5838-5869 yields 20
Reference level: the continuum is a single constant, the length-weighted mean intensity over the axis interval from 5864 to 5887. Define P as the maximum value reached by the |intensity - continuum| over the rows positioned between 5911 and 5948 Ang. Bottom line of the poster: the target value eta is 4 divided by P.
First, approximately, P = 2.82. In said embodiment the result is 1.42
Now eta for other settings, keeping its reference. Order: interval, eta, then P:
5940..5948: 4.77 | 0.84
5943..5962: 1.71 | 2.34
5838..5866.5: 1.55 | 2.58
